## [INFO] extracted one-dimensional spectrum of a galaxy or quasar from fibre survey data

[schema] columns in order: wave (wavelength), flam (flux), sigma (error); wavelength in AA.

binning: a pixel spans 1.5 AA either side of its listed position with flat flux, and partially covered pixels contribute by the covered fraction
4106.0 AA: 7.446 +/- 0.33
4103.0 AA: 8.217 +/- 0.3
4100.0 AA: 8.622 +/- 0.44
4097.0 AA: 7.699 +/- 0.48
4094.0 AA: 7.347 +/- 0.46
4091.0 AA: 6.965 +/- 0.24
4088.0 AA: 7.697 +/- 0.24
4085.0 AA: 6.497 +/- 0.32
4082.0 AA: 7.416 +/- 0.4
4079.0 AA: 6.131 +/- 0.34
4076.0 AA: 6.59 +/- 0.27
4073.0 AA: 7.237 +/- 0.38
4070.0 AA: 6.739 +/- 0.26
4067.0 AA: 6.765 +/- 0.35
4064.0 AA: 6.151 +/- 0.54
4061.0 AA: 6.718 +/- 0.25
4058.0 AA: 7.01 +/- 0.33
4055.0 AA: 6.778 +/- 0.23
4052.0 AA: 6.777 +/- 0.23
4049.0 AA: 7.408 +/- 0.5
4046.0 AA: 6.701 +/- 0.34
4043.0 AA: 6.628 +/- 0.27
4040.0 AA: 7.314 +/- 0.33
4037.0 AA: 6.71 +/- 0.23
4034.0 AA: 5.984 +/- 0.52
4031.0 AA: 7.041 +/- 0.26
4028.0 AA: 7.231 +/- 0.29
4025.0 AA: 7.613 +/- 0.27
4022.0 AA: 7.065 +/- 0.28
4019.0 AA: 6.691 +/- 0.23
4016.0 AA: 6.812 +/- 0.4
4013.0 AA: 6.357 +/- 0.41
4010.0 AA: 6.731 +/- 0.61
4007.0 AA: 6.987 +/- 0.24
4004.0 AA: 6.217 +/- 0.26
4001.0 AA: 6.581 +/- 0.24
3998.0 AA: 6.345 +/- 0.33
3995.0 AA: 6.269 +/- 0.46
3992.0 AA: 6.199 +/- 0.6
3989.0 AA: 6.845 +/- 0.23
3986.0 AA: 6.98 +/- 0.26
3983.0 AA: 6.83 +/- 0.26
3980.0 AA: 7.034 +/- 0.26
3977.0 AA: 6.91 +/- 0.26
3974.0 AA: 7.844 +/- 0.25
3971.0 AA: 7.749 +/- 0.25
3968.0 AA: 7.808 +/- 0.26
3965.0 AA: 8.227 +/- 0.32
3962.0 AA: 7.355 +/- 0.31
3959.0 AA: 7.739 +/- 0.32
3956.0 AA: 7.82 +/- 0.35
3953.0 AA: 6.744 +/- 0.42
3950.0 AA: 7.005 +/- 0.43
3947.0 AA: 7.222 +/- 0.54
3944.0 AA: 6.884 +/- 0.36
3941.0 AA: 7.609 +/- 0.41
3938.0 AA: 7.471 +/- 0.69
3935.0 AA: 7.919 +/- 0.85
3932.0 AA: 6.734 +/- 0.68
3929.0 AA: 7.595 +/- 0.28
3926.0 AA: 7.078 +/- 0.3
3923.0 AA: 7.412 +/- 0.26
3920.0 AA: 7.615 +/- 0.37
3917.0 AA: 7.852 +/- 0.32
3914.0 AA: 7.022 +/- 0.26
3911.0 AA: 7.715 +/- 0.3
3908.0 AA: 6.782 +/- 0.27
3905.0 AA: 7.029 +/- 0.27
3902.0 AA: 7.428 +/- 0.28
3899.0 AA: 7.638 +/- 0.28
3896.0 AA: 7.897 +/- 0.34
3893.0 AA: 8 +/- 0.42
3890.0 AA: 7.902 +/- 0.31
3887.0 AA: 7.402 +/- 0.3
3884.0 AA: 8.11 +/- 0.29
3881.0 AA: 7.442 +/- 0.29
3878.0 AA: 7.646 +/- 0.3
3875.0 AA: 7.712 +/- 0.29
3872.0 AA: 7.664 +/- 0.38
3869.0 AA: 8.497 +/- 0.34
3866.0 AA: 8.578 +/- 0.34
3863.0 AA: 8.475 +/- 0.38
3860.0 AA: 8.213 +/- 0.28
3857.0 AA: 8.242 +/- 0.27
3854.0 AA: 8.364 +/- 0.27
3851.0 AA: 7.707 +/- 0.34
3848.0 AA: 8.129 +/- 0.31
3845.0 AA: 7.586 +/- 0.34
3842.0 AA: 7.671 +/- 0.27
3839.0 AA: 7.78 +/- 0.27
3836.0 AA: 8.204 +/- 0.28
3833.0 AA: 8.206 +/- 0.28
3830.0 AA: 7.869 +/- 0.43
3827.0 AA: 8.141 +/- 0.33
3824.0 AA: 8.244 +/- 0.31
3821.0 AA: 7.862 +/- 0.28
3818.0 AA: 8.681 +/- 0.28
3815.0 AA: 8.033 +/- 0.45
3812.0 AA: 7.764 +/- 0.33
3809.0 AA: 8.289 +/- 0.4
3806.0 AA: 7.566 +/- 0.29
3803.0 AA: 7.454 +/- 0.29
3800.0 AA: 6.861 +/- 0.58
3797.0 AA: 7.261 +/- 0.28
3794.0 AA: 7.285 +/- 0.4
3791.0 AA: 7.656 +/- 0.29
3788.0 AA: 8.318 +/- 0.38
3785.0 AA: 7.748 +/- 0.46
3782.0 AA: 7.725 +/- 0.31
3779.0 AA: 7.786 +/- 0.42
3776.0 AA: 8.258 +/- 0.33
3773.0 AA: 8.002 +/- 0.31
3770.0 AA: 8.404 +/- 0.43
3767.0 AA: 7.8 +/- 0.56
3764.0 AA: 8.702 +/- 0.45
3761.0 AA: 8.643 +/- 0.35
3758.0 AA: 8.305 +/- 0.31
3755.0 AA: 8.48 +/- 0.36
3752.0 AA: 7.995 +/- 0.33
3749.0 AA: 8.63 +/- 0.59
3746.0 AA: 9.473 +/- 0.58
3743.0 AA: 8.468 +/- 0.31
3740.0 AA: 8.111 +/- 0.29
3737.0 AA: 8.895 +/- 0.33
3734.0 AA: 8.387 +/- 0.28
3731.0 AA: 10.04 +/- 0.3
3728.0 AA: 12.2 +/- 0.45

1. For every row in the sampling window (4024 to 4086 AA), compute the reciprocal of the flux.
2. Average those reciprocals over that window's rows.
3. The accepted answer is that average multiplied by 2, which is 0.29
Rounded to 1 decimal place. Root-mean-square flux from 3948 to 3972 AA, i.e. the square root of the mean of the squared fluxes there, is 7.6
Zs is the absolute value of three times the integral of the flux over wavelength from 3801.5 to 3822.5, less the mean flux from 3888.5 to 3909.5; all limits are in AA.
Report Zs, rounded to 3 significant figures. 493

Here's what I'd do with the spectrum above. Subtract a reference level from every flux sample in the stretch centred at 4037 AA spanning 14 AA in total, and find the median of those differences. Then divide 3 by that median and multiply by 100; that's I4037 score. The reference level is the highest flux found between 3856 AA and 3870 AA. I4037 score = -161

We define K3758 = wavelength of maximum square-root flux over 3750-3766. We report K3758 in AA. 3764.0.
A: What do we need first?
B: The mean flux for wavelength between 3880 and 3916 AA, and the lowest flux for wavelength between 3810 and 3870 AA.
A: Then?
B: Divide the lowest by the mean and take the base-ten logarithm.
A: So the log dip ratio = 0.003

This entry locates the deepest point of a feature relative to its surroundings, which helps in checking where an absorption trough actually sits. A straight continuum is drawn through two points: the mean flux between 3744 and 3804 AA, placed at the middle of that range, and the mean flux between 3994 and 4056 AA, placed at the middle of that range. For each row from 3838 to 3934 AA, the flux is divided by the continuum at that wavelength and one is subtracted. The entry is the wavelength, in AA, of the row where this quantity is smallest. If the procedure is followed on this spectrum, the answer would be 3908.0 AA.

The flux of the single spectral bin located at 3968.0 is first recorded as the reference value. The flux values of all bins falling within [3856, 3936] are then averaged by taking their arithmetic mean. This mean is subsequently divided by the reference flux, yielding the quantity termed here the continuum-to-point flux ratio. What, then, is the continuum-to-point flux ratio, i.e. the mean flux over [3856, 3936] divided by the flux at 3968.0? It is 0.98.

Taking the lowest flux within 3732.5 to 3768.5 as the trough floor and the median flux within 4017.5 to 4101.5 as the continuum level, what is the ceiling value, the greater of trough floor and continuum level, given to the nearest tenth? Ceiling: 7.8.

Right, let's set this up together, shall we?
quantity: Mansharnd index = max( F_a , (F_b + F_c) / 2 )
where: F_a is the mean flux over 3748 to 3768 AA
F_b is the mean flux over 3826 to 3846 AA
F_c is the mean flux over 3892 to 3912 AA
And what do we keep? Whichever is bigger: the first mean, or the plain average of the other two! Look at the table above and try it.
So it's 8.4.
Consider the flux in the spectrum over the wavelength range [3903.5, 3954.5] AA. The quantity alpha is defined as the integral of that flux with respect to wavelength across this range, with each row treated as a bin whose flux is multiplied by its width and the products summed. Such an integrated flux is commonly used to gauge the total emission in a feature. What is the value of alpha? 371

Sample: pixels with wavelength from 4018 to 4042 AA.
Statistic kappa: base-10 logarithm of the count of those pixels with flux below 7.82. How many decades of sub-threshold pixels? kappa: 0.90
